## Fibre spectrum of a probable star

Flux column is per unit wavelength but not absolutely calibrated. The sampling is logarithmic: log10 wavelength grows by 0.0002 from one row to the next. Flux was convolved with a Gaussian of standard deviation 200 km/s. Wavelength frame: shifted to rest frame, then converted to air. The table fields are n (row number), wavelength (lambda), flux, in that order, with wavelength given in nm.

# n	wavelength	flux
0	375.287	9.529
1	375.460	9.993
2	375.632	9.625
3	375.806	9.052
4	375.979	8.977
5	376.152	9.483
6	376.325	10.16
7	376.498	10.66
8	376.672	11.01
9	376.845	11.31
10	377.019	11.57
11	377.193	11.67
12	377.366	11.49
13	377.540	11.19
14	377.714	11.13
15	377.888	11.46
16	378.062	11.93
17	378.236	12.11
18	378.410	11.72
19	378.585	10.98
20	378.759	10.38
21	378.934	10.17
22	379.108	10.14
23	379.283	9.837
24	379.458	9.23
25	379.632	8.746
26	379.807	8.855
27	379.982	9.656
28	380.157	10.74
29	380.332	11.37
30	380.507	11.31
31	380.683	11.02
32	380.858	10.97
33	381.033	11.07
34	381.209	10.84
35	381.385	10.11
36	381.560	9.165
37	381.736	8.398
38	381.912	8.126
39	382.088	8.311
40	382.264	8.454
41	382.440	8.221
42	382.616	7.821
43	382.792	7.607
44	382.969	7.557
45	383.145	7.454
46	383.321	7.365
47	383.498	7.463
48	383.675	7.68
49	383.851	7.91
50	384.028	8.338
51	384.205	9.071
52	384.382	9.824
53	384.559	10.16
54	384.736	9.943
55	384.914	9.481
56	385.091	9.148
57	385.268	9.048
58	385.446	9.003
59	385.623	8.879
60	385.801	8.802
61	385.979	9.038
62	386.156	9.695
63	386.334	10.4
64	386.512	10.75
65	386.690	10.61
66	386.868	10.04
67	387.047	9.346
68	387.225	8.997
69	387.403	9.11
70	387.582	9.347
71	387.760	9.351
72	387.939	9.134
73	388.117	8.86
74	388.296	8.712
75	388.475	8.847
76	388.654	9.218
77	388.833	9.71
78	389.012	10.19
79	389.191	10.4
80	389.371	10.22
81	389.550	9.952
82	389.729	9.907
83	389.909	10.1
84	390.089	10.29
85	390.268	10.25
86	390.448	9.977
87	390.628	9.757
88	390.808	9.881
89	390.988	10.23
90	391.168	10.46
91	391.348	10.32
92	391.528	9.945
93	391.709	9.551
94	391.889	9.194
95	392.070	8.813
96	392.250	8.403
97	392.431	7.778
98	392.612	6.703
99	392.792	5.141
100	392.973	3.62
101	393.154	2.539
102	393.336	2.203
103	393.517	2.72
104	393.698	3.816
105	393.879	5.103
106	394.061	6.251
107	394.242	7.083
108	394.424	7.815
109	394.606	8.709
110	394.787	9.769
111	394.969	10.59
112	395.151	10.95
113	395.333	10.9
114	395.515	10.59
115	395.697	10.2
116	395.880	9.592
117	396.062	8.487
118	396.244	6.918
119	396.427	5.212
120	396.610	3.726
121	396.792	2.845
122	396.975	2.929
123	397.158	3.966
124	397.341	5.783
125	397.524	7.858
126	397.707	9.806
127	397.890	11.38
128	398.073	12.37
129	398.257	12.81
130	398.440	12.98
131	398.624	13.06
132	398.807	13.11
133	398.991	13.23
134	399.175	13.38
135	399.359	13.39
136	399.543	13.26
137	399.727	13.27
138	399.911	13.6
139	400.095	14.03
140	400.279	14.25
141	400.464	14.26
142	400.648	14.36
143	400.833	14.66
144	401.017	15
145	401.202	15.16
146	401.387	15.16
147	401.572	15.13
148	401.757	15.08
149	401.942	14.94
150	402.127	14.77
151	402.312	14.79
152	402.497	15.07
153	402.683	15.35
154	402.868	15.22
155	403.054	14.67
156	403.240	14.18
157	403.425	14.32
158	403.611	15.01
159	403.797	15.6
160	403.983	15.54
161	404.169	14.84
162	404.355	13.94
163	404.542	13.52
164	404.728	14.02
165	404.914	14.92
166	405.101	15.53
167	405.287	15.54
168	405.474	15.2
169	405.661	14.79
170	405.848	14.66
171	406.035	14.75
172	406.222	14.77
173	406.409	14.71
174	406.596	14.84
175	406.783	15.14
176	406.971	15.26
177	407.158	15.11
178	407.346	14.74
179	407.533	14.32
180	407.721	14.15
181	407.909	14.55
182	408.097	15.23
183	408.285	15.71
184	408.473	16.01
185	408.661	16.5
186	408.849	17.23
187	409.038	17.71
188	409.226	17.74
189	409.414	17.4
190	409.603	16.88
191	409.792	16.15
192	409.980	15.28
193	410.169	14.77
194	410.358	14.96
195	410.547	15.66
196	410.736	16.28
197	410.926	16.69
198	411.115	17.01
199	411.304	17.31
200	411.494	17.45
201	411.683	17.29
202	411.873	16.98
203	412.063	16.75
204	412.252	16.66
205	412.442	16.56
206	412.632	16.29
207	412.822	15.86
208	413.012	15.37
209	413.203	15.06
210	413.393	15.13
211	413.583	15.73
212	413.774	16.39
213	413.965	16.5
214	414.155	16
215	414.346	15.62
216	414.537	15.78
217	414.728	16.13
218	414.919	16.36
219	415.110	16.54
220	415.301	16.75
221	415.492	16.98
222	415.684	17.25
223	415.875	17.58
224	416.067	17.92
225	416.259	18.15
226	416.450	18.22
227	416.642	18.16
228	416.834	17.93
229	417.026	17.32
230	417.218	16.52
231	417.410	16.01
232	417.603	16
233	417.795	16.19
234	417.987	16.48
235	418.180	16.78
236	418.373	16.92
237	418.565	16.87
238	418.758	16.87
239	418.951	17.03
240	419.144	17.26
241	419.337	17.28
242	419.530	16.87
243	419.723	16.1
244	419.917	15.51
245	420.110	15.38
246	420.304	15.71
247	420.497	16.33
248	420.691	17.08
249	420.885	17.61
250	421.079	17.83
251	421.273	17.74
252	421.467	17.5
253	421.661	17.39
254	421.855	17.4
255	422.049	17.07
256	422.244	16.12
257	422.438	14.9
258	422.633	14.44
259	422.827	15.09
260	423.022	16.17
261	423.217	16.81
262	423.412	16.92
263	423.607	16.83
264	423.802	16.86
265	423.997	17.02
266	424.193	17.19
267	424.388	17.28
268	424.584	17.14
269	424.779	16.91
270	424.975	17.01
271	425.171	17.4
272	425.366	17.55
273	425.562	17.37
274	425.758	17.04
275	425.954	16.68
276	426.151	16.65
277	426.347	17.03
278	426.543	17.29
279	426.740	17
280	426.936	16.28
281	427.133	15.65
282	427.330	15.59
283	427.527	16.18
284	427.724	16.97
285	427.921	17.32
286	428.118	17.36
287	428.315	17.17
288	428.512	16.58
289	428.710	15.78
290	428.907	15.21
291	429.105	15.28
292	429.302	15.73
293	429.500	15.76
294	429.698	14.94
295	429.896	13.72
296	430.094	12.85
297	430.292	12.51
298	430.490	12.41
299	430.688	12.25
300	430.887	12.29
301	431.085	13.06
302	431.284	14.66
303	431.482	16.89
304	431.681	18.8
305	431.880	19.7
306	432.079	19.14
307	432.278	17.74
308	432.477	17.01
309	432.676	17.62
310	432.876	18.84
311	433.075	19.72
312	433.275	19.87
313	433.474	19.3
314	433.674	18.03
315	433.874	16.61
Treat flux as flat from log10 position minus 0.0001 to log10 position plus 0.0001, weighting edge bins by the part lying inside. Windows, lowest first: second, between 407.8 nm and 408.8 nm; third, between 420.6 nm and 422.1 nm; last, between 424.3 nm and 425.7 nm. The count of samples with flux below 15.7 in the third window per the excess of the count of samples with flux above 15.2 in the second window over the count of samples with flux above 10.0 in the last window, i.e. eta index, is 0.00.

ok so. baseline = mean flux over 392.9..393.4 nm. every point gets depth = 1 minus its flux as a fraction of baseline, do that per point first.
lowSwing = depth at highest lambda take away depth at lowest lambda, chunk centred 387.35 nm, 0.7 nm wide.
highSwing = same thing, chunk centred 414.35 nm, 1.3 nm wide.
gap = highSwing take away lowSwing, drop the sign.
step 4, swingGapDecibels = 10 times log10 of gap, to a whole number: -20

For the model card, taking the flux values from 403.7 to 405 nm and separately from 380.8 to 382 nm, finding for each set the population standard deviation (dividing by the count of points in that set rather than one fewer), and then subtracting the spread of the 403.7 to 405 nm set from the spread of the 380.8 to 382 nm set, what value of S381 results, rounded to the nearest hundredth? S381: 0.40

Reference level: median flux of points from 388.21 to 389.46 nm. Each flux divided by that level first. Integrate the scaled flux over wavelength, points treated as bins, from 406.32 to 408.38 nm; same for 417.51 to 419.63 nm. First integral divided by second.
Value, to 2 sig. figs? 0.86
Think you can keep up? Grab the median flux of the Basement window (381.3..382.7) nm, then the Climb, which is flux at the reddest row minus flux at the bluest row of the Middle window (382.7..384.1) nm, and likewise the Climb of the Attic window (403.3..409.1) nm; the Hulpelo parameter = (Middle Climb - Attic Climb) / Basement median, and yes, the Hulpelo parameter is -0.3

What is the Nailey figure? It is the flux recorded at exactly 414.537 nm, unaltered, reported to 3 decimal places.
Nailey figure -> 15.780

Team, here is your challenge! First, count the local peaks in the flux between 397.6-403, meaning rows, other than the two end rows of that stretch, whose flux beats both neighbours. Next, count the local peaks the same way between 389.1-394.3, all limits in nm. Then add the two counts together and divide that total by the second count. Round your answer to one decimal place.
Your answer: 2.0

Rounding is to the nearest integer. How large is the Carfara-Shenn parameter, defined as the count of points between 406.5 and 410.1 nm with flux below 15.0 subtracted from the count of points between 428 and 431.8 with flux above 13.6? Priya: 8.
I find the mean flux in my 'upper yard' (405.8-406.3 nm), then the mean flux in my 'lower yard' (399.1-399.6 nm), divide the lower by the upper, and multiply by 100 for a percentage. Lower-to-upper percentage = 91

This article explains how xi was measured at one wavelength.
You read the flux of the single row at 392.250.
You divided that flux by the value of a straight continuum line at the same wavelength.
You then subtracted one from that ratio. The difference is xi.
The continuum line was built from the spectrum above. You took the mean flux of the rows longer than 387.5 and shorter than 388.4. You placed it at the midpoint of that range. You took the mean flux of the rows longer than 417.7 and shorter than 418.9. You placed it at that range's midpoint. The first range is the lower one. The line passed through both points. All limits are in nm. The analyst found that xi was -0.17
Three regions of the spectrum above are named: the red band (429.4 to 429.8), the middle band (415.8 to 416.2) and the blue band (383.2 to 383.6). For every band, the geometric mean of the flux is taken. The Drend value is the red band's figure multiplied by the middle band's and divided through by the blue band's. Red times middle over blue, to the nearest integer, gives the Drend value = 37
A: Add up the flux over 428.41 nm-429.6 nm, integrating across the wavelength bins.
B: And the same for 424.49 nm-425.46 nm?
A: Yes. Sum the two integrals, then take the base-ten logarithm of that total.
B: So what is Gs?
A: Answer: 1.55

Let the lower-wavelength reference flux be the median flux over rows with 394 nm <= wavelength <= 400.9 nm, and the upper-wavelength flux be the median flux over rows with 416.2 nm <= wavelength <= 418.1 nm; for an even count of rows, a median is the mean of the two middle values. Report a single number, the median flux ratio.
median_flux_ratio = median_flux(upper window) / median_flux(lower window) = 1.57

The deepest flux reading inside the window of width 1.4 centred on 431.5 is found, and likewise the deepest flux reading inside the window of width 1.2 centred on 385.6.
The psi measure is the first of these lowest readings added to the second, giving 21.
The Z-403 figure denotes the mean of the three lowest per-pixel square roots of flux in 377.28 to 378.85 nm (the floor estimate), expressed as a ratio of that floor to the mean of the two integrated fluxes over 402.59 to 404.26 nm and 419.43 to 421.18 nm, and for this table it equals 0.122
